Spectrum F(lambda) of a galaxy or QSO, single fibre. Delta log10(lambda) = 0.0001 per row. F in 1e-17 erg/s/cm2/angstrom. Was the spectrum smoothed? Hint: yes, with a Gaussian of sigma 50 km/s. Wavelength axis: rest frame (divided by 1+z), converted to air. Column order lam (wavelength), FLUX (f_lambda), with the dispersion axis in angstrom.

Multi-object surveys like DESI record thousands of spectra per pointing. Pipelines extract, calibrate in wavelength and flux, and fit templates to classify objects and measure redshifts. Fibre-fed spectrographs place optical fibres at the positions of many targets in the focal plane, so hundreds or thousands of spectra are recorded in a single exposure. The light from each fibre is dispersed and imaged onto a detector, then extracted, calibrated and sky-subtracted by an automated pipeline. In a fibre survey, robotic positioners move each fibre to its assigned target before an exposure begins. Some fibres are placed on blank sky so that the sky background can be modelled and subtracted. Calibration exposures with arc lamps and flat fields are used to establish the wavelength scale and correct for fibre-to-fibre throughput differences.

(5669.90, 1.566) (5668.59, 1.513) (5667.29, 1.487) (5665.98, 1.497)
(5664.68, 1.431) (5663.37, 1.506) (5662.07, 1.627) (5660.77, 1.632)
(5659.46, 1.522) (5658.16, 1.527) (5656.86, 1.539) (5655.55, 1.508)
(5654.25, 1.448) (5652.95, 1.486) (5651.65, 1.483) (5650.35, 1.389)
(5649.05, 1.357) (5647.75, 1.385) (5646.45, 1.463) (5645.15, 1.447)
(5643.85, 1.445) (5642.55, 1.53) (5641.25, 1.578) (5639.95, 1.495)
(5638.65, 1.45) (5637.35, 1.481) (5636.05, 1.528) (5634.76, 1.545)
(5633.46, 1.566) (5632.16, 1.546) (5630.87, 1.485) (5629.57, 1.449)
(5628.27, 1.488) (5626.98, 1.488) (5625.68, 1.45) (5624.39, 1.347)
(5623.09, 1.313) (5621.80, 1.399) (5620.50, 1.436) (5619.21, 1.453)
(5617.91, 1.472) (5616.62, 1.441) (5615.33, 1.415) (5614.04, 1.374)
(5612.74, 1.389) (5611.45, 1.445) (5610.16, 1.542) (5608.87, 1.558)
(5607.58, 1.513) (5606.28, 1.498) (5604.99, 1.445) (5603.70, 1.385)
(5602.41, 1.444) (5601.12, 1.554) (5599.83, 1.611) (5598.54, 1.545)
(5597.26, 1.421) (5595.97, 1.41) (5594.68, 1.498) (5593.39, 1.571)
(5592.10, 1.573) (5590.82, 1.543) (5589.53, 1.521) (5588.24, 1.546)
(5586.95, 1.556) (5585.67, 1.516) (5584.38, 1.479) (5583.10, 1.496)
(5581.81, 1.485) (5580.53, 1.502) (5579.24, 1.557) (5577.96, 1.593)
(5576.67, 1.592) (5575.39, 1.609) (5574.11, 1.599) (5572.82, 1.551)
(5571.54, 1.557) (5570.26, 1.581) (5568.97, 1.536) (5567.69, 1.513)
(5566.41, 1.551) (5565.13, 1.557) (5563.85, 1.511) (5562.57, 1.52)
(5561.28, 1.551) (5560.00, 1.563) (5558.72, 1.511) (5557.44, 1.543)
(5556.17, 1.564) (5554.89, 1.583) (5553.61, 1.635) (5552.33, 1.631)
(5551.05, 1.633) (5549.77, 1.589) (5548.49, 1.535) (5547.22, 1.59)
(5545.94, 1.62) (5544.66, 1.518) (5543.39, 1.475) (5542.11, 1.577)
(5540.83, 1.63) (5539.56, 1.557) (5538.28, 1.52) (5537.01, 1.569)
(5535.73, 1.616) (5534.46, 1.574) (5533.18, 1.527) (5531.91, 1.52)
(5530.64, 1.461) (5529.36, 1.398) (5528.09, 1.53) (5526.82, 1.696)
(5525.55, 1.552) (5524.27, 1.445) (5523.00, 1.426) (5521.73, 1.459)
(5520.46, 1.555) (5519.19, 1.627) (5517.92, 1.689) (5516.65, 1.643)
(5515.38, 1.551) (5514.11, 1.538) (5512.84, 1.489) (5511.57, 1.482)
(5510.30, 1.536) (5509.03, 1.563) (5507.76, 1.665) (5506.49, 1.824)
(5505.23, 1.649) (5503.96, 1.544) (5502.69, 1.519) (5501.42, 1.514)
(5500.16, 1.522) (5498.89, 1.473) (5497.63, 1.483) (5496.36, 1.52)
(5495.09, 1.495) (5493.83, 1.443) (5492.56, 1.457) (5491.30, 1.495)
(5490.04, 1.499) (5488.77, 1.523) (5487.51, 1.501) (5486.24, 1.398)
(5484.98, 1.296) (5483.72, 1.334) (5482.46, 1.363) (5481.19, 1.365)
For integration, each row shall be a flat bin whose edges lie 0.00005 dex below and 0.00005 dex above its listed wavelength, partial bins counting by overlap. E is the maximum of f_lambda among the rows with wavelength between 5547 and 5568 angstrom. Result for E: 1.635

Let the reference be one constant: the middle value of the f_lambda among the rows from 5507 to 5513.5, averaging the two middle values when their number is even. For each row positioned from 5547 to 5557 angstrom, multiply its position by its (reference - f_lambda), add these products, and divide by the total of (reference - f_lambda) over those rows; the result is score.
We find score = 5552.0 angstrom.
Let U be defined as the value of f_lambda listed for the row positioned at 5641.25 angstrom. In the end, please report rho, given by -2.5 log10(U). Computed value -0.50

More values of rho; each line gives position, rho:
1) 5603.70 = -0.35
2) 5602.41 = -0.40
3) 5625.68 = -0.40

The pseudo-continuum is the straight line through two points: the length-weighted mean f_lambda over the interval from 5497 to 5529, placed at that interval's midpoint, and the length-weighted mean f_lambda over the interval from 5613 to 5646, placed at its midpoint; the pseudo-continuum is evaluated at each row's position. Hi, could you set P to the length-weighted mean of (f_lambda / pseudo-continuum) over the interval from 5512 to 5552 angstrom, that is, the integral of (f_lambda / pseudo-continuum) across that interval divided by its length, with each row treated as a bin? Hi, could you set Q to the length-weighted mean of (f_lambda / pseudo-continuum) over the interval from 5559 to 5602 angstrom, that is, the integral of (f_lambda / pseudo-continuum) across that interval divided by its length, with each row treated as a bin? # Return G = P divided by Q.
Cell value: 0.984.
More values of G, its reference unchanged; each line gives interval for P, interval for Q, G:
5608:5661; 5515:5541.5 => 1.004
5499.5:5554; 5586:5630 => 1.015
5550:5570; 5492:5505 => 1.074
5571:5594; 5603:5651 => 1.035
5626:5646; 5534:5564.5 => 1.003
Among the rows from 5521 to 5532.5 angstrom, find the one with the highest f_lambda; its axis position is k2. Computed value 5526.82 angstrom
